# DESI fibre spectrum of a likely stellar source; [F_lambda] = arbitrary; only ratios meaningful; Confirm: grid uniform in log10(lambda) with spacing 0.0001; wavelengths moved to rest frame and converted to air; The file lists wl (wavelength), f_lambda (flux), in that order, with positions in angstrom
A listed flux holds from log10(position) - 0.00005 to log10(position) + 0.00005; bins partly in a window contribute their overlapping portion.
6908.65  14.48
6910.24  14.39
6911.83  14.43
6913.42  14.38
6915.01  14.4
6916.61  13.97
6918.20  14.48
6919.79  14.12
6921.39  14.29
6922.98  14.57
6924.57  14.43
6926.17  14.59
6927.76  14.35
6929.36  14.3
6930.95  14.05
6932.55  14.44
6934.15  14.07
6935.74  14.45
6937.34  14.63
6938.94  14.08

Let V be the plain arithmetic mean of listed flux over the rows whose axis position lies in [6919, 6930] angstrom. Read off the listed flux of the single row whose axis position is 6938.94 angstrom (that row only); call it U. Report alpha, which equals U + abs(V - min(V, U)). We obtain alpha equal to 14.4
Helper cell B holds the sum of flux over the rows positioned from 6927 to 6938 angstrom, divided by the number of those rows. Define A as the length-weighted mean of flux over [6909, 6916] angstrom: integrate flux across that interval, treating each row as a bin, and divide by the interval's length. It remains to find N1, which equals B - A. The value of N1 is -0.06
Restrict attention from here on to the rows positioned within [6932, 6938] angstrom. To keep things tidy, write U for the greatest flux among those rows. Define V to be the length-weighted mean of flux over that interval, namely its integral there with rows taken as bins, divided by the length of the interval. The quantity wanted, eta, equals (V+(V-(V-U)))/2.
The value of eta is 14.51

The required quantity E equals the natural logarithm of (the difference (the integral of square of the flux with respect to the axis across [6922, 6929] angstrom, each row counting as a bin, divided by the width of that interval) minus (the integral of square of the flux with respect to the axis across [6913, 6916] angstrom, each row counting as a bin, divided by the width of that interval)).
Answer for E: 1.2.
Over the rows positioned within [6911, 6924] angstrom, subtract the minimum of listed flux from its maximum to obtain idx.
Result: 0.60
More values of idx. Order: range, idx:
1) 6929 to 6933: 0.39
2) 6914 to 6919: 0.51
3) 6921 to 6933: 0.54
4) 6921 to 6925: 0.28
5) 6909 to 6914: 0.05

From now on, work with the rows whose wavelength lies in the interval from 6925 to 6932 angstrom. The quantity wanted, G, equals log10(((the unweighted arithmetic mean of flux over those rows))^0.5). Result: 0.5780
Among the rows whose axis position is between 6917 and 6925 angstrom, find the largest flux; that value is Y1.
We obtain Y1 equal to 14.57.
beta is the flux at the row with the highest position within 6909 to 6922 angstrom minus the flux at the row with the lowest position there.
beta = -0.10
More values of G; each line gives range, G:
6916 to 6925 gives 0.5778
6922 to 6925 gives 0.5807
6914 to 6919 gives 0.5774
